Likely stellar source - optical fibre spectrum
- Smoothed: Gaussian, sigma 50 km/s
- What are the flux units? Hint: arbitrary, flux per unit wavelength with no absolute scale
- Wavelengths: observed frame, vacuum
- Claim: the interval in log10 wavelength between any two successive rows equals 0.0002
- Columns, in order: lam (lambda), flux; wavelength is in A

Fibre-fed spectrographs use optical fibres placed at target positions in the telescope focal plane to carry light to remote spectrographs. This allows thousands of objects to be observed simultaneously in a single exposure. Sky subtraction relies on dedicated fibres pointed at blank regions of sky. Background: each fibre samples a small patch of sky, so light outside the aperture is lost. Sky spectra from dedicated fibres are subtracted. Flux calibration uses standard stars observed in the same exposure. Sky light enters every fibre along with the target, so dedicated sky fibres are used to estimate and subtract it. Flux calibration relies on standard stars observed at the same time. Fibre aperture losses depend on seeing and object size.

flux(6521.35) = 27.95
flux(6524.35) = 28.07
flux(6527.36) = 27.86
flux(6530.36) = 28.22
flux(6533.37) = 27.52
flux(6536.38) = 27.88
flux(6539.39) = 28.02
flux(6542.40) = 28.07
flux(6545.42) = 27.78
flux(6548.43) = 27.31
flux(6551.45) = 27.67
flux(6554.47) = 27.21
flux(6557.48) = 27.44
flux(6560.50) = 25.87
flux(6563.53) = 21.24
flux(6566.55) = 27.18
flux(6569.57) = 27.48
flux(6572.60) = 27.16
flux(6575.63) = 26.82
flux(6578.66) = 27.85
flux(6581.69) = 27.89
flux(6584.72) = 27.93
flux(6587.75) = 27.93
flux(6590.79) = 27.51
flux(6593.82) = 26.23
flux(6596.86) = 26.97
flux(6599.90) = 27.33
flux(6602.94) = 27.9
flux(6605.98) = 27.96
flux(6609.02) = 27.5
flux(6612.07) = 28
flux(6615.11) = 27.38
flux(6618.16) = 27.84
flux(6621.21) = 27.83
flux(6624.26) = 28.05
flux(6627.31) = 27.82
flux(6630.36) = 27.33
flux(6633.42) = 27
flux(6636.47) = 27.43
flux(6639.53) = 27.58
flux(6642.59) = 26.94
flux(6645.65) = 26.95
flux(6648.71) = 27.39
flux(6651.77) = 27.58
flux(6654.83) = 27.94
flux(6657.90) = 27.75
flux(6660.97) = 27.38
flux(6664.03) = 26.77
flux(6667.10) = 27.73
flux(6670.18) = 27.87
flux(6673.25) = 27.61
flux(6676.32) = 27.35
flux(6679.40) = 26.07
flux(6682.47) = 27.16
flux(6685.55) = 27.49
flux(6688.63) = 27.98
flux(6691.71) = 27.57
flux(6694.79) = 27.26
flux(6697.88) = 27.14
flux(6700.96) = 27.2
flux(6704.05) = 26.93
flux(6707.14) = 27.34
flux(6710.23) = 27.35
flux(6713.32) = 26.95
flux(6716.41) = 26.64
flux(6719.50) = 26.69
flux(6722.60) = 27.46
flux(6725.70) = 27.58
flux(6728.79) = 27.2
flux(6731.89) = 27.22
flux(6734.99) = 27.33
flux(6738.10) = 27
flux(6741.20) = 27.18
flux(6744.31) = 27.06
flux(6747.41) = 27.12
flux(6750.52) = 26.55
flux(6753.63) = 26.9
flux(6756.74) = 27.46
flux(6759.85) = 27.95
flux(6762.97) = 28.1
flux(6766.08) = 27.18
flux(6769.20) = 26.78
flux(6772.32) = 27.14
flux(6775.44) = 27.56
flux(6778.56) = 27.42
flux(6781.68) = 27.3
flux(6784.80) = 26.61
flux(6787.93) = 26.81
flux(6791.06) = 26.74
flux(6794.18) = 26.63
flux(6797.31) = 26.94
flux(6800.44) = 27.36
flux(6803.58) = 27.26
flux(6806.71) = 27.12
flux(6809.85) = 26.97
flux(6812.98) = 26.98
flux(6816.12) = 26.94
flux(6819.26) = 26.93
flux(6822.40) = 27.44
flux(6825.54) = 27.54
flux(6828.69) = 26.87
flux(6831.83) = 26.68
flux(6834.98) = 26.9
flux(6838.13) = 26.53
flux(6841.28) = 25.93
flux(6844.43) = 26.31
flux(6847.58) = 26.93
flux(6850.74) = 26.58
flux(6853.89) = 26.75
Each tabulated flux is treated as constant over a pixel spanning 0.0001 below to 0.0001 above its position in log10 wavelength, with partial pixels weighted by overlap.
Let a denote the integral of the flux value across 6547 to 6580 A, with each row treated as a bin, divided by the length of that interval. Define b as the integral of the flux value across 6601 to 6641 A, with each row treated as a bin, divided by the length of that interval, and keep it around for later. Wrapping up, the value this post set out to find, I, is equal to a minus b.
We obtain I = -1.0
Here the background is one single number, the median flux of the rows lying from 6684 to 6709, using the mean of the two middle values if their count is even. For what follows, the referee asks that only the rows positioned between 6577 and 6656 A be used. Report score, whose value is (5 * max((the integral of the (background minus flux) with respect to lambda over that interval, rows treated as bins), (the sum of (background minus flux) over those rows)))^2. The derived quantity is 980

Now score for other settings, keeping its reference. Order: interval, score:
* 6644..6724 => 19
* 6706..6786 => 1696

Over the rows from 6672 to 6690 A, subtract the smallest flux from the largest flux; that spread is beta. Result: 1.9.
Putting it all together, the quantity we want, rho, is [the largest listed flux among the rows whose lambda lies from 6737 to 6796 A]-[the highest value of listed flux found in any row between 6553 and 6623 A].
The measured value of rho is 0.10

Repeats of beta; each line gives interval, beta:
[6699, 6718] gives 0.7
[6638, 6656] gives 1.0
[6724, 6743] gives 0.6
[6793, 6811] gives 0.7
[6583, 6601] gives 1.7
